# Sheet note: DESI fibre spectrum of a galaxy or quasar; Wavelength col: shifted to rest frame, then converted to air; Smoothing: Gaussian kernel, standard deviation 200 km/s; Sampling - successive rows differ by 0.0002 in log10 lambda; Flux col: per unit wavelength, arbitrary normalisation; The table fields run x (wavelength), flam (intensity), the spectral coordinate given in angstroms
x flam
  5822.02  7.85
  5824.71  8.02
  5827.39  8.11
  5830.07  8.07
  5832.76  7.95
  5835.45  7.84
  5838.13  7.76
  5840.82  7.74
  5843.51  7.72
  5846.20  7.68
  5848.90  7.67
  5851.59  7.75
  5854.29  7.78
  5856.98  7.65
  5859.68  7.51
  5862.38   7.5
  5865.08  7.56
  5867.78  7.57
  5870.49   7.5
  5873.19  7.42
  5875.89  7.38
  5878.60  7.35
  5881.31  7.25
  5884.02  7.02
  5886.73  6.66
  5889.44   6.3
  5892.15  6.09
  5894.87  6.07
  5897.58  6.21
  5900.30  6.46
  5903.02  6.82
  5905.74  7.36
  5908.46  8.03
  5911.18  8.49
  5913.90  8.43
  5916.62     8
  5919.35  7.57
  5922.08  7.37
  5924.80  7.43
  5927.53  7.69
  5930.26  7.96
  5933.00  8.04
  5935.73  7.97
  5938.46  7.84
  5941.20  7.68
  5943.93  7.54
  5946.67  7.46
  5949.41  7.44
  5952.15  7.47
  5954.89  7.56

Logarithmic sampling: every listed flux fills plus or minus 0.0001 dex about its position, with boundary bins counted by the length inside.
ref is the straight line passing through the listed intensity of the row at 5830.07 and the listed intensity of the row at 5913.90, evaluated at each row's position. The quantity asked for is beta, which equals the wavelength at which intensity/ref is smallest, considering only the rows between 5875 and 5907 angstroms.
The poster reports 5894.87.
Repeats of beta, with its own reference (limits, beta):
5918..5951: 5949.41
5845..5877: 5875.89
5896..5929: 5897.58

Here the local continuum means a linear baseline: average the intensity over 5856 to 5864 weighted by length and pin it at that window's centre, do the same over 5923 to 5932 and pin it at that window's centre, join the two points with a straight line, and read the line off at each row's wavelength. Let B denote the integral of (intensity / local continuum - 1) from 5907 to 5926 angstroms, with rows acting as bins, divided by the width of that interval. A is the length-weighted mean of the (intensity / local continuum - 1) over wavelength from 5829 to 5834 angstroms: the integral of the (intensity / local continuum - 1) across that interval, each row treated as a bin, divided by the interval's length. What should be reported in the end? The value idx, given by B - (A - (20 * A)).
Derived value 1.4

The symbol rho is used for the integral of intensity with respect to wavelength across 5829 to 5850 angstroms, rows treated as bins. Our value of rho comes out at 164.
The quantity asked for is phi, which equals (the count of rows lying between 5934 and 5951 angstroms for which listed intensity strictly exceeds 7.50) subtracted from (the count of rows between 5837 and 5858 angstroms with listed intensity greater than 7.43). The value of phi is 4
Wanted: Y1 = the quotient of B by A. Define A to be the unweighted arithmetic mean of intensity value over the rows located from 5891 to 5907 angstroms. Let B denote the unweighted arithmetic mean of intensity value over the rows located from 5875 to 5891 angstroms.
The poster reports 1.08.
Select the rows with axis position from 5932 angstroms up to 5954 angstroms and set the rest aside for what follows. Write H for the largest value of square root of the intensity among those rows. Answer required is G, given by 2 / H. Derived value 0.705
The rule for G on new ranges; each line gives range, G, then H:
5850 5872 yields 0.717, 2.79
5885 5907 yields 0.737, 2.71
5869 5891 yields 0.730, 2.74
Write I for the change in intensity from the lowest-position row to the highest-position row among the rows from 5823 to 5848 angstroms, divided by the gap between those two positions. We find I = -0.02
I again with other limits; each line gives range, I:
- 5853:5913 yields 0.01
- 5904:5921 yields 0.02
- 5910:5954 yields -0.02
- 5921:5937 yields 0.04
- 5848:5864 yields -0.01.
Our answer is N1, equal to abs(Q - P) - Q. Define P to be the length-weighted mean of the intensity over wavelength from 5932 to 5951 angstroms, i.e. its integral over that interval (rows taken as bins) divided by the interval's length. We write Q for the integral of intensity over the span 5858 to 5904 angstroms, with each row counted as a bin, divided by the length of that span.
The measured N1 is -6.3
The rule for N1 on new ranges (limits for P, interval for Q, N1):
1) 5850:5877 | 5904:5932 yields -7.6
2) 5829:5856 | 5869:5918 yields -6.5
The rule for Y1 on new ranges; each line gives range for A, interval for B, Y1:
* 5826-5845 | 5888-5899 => 0.78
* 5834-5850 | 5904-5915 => 1.04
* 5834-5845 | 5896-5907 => 0.86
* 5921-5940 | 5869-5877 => 0.96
